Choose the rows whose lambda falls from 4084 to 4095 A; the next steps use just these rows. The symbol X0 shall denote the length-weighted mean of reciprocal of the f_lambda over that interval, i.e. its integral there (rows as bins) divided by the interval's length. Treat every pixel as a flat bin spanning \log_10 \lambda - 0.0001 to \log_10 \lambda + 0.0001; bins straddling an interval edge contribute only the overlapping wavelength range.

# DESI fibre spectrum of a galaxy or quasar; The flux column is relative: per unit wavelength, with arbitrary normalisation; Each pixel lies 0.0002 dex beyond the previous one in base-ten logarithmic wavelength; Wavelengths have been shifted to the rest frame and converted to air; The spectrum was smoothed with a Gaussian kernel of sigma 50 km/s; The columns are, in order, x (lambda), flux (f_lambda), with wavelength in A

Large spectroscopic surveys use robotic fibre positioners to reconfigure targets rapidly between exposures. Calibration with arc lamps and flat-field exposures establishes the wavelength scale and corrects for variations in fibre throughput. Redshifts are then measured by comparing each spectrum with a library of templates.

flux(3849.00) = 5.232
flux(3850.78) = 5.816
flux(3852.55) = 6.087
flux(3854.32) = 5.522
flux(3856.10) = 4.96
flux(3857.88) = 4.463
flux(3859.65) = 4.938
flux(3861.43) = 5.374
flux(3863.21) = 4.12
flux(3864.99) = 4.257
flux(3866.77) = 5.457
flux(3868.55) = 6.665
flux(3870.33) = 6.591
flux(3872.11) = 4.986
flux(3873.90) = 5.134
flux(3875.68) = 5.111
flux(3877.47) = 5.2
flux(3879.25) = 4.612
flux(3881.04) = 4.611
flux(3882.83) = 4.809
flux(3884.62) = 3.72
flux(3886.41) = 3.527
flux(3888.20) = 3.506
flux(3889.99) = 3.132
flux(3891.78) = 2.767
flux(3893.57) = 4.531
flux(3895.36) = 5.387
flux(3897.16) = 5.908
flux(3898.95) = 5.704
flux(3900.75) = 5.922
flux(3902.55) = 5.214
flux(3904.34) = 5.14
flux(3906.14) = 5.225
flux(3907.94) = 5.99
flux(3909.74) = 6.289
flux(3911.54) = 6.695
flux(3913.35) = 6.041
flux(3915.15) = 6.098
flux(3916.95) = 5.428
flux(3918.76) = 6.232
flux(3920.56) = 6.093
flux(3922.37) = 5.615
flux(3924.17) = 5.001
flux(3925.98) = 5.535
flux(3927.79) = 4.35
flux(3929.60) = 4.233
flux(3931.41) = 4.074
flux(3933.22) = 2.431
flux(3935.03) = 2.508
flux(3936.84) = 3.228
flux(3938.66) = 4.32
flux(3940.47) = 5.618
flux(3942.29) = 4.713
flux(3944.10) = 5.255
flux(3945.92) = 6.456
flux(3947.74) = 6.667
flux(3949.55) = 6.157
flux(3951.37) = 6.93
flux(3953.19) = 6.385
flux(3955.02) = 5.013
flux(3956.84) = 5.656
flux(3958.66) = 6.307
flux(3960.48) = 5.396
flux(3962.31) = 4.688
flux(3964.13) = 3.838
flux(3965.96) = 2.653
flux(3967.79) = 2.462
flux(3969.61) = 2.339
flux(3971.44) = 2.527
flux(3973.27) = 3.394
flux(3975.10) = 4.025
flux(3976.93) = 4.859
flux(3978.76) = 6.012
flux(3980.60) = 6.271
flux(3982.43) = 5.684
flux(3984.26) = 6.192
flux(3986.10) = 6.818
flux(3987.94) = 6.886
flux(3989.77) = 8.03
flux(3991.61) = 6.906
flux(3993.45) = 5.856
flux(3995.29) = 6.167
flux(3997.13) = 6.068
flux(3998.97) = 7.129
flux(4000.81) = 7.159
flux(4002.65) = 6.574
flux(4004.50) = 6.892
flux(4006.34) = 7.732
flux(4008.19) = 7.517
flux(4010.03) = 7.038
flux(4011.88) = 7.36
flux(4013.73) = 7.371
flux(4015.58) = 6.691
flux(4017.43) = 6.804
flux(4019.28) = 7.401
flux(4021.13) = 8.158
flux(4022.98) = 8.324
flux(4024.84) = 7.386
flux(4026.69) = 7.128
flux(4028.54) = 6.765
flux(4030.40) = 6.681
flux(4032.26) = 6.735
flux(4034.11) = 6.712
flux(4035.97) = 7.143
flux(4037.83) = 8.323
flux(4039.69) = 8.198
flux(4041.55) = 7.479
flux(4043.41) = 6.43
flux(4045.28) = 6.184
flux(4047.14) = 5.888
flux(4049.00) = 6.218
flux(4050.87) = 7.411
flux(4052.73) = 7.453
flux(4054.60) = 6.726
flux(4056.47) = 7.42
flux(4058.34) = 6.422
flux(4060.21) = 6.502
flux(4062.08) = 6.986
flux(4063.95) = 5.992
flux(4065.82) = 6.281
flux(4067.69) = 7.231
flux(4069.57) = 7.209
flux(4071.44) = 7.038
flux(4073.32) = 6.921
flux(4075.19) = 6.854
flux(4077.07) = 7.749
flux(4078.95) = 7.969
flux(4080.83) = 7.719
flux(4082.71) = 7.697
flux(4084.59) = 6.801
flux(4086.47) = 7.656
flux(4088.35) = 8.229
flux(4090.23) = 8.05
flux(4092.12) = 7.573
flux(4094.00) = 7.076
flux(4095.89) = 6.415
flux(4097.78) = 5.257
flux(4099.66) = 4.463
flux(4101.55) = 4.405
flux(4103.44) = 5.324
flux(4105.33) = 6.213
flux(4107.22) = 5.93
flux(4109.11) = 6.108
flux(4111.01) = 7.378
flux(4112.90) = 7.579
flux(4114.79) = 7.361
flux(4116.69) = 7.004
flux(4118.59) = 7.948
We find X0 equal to 0.132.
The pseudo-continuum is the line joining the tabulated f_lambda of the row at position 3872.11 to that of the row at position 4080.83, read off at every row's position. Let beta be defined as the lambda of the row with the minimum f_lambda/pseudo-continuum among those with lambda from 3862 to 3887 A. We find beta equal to 3886.41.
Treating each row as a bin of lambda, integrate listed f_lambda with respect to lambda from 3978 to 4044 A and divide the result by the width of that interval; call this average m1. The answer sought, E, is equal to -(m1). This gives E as -7.0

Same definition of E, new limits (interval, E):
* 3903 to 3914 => -5.9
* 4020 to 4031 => -7.4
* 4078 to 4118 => -6.8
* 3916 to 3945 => -4.7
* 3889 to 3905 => -4.8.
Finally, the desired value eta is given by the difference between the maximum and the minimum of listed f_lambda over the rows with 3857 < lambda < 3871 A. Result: 2.5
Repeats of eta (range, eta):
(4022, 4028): 1.2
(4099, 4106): 1.8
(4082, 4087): 0.9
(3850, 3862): 1.6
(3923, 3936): 3.1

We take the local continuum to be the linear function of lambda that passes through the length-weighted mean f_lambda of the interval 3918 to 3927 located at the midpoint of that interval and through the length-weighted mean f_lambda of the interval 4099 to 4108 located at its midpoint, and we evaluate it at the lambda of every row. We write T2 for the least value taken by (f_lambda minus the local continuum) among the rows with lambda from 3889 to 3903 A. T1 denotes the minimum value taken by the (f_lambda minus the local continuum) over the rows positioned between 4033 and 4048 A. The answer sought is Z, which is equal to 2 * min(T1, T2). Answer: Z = -5.9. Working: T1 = 0.5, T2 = -3.0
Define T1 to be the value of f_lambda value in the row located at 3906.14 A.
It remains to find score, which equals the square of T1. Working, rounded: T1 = 5.225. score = 27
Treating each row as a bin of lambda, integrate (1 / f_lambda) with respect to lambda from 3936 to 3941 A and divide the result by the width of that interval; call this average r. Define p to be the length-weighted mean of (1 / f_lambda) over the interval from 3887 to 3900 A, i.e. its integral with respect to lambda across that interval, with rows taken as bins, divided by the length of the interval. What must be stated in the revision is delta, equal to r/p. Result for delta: 0.99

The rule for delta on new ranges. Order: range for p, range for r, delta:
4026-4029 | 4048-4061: 1.01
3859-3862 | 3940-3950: 0.90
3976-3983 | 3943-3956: 0.94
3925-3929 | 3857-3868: 1.01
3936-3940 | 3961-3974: 1.29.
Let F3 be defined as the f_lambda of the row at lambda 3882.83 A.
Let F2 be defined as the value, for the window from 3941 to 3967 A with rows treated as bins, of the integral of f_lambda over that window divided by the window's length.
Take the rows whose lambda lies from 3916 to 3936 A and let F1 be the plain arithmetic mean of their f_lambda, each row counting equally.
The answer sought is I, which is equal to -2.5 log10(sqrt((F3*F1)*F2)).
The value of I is -2.61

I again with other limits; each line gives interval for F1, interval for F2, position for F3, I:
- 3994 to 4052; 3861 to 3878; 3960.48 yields -2.88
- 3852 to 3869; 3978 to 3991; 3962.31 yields -2.75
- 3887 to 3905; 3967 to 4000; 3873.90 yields -2.65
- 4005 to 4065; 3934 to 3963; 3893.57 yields -2.79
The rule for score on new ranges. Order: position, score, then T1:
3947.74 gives 44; 6.667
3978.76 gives 36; 6.012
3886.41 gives 12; 3.527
